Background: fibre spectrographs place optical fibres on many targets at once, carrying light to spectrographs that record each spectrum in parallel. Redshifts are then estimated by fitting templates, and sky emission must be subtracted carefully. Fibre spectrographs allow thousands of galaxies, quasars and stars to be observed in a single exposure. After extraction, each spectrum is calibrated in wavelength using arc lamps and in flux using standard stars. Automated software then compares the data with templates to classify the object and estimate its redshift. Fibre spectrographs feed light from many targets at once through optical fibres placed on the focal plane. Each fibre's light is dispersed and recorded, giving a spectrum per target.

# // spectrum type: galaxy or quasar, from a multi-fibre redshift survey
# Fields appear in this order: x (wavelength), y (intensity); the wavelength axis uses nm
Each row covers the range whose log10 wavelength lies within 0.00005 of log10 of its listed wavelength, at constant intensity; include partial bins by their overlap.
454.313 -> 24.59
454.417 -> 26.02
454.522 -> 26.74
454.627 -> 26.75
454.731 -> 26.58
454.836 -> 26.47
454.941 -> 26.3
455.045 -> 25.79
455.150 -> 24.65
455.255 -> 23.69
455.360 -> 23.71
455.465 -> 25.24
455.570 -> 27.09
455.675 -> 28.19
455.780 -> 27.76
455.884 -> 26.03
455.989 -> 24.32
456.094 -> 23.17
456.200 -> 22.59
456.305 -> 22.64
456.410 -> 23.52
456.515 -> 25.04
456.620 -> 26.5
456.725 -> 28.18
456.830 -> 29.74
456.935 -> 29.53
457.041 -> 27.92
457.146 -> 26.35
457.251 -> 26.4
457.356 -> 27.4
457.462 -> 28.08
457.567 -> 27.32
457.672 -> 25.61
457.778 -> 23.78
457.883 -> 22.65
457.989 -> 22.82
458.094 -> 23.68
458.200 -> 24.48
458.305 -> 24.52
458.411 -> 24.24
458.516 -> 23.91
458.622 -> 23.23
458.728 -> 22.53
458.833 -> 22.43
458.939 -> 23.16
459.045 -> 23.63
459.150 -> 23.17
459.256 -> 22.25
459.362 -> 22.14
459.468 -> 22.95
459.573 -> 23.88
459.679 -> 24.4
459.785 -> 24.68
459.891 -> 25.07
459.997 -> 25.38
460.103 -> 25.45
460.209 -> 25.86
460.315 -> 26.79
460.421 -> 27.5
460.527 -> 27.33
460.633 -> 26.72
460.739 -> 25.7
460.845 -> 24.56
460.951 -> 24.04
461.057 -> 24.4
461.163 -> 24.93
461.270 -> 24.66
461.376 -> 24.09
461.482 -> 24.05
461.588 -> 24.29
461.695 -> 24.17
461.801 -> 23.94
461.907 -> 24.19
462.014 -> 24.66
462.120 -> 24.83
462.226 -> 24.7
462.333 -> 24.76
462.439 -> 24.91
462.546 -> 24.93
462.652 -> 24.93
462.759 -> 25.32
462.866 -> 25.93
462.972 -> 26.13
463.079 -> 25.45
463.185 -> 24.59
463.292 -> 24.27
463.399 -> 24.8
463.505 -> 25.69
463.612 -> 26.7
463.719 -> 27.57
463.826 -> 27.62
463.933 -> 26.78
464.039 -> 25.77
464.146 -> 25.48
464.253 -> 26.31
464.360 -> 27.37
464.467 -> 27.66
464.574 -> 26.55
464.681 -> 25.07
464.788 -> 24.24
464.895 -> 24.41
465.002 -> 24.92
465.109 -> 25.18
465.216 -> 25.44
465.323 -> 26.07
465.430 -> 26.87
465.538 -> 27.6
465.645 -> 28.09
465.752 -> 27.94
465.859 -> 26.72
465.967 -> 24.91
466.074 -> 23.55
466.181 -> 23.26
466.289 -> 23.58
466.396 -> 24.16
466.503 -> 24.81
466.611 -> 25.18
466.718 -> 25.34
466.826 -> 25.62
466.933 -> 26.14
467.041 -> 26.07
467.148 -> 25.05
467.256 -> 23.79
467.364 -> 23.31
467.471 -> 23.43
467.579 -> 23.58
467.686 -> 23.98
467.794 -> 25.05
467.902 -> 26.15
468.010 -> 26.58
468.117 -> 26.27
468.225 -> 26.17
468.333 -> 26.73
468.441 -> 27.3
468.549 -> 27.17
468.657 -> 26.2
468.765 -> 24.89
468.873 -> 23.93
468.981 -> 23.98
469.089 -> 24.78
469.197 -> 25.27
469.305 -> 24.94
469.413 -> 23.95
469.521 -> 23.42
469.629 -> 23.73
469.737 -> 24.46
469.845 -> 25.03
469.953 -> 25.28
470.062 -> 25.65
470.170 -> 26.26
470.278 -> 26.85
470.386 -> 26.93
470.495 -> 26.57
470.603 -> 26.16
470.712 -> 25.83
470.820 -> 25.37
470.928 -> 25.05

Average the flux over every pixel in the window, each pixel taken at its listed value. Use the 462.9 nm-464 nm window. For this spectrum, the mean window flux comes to 26.0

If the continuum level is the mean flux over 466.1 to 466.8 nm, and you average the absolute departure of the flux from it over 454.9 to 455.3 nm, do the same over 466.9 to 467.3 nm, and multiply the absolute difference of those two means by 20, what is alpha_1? 2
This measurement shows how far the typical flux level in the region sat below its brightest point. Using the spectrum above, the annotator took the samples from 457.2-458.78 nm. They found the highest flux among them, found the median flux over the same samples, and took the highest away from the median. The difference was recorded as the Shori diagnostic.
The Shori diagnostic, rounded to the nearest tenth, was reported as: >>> -3.8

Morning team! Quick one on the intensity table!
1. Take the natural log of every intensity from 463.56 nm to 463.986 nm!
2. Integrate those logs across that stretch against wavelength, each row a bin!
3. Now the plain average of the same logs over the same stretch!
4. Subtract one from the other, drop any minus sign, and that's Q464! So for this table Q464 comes 1.89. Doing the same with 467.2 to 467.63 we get 1.80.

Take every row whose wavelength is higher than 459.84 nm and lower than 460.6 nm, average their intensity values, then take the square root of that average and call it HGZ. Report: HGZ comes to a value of 5.12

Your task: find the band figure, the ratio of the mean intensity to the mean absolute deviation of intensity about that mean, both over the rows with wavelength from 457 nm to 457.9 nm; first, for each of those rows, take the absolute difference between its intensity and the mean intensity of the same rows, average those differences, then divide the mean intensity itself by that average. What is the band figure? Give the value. 18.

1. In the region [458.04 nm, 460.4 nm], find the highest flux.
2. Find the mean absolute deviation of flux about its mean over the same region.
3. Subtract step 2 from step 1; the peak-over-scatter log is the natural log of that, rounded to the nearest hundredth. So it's 3.25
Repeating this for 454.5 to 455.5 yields 3.25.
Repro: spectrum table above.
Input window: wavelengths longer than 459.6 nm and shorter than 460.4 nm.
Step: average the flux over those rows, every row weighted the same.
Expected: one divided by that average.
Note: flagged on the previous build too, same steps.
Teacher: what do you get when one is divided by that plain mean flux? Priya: 0.0394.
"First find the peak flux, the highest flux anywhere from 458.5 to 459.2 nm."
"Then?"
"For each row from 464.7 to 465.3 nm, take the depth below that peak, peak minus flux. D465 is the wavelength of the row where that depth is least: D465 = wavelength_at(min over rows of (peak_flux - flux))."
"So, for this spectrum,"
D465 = 465.216 nm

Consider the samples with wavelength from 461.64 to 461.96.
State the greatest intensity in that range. 24.19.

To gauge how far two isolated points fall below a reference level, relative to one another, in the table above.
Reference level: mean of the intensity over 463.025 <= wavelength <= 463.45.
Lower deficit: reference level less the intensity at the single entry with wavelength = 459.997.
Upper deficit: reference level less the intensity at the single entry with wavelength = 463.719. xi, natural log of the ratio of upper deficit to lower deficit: 1.5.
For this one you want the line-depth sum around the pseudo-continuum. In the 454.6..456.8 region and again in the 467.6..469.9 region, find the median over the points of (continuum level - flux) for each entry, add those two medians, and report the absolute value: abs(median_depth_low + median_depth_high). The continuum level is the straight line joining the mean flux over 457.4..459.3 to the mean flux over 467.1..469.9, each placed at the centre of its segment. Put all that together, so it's 2.1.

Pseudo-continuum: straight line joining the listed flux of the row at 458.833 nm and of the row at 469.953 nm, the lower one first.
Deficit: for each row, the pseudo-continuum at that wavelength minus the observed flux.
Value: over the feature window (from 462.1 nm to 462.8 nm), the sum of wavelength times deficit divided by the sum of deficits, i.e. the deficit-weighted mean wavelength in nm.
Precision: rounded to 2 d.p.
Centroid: 462.45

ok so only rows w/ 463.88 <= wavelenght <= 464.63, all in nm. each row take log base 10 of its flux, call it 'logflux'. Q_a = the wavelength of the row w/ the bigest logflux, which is 464.467 nm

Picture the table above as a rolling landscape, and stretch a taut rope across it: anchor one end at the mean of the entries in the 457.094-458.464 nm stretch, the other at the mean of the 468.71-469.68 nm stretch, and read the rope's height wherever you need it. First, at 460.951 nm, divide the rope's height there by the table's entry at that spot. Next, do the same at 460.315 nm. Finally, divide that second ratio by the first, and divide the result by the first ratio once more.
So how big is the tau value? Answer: 0.87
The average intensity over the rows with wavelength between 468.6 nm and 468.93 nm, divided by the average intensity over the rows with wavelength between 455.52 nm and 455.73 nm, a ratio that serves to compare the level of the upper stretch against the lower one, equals 0.90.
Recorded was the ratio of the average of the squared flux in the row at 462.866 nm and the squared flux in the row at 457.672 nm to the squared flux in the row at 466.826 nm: 1.01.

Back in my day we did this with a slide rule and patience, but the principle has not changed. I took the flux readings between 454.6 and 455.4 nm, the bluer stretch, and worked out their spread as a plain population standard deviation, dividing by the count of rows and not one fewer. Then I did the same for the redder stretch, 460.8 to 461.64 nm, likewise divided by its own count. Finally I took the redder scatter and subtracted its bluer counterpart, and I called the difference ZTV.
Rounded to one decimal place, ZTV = -0.9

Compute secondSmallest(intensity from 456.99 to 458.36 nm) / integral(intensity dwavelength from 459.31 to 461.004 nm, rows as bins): 0.54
